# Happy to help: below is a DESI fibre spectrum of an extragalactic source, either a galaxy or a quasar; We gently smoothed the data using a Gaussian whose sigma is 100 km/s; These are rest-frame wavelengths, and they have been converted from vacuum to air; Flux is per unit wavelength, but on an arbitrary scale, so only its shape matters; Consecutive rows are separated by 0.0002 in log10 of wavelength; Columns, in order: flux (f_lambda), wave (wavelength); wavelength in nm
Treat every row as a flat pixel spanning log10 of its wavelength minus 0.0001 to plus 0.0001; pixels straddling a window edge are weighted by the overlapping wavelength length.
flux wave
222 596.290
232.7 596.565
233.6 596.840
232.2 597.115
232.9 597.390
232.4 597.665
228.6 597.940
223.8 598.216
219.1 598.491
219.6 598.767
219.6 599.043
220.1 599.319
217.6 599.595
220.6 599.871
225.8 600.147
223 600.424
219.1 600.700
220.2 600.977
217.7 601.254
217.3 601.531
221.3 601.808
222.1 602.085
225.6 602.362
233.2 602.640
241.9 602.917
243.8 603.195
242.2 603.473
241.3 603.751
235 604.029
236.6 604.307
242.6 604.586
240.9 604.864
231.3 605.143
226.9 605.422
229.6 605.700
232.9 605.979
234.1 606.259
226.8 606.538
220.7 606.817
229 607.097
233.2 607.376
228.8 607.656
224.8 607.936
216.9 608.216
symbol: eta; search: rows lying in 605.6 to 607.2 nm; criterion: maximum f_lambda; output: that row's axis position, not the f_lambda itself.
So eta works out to 606.259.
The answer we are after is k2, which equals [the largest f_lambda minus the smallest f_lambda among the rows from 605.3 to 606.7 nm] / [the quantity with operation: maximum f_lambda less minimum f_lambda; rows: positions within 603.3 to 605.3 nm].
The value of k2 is 0.65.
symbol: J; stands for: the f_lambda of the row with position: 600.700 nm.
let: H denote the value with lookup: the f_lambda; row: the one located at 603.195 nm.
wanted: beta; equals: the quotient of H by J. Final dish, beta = 1.11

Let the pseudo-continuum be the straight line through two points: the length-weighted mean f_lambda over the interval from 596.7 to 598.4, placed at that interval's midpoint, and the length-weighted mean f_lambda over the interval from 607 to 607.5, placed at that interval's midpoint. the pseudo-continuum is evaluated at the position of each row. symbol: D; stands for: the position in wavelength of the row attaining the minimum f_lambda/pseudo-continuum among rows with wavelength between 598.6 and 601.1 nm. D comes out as 599.595 nm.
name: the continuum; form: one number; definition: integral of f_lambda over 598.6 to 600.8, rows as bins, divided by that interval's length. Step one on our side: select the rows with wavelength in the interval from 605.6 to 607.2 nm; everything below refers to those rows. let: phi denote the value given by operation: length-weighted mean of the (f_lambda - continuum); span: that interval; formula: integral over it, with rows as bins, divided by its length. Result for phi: 8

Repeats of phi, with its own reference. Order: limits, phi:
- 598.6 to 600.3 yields 0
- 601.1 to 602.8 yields 2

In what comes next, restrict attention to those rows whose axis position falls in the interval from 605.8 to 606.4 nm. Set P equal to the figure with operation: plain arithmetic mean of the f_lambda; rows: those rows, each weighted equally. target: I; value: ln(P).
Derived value 5.45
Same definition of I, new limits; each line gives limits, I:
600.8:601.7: 5.39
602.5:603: 5.47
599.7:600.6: 5.41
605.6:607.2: 5.43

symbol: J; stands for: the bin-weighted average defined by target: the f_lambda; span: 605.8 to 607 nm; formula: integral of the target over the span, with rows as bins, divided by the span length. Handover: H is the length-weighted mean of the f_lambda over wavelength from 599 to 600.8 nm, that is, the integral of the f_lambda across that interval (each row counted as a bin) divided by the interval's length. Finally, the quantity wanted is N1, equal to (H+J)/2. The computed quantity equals 225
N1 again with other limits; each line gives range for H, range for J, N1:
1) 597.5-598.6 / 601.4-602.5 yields 224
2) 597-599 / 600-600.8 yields 225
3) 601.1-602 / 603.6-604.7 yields 229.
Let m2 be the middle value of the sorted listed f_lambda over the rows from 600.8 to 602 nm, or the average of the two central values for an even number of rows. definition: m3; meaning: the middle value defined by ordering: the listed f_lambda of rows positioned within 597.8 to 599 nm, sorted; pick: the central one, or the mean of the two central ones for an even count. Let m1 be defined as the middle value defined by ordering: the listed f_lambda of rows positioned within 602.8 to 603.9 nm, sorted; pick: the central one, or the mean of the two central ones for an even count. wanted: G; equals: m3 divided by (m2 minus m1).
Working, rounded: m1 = 242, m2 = 219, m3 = 222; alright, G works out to -10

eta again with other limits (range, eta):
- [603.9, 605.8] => 604.586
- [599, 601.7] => 600.147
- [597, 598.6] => 597.390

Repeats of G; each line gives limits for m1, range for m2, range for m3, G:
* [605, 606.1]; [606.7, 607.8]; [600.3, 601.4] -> -142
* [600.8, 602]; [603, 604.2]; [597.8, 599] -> 10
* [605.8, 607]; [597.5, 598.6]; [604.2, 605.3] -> -65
